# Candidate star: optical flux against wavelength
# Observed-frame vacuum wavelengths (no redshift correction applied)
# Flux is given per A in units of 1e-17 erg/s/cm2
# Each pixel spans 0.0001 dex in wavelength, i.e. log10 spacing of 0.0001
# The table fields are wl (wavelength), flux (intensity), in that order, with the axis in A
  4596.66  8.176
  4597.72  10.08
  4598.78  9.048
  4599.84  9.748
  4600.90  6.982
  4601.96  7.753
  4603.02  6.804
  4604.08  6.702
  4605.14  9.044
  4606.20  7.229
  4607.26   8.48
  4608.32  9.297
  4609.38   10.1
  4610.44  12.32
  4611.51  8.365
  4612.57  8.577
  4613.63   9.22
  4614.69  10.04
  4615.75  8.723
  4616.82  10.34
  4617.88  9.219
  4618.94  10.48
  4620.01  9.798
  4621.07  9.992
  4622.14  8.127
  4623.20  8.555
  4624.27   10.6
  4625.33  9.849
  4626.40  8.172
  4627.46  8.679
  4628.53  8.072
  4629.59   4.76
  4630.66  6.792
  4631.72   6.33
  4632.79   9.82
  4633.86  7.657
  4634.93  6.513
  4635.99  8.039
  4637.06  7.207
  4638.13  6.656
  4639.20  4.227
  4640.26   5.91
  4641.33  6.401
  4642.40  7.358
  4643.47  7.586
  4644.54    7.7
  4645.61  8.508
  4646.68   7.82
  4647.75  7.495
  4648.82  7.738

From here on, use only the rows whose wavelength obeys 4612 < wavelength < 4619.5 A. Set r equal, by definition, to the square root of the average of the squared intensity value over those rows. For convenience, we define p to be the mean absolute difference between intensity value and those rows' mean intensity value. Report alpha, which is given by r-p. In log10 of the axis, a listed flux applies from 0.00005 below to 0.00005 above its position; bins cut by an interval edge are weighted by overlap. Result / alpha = 8.9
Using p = 0.66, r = 9.5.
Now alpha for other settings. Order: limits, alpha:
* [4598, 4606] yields 7.0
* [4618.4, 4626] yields 8.9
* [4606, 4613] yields 8.1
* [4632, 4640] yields 6.2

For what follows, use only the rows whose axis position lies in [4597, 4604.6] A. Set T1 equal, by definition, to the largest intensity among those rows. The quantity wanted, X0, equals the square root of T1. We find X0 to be 3.17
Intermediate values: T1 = 10.08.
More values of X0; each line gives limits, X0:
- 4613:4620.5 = 3.24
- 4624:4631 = 3.26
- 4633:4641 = 2.84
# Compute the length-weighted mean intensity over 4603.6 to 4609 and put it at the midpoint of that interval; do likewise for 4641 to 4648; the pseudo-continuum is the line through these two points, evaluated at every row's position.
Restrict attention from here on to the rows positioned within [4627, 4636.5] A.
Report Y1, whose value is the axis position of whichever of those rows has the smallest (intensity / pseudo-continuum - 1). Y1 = 4629.59 A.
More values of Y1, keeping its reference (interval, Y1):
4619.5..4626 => 4622.14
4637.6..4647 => 4639.20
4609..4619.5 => 4611.51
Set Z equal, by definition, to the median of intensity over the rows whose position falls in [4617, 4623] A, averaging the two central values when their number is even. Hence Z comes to 9.8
